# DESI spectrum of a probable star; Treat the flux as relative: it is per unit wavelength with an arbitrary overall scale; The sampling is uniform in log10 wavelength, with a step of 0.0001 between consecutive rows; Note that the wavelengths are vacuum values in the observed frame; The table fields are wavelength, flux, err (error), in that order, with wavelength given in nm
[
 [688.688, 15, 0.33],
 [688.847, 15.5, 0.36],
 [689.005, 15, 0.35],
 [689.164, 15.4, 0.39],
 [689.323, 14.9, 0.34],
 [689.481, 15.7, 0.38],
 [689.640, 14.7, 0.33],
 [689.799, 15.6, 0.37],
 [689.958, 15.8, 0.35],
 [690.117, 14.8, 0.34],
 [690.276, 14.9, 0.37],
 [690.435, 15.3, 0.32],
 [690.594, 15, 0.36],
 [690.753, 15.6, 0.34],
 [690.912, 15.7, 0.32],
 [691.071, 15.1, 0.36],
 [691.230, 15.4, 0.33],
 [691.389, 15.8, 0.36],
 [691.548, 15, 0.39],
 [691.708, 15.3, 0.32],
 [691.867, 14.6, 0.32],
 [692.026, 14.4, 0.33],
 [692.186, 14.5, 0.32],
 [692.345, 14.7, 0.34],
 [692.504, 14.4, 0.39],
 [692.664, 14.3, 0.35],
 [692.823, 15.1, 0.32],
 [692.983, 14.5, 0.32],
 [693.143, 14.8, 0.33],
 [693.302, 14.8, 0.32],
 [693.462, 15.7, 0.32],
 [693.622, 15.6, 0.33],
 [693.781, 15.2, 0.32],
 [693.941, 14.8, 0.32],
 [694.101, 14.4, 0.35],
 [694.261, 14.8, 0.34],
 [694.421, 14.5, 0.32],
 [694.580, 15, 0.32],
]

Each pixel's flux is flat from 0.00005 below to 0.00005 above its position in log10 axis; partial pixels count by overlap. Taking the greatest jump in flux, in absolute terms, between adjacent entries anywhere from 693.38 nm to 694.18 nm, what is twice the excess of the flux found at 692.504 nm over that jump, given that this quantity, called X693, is 28.0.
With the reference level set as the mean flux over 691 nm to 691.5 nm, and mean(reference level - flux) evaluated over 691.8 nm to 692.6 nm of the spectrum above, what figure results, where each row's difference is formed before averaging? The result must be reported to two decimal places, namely 0.91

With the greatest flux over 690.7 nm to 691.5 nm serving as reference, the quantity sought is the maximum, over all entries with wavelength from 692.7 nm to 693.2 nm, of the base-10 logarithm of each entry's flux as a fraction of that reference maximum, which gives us -0.020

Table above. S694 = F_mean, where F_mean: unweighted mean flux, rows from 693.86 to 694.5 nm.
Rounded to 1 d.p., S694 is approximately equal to 14.6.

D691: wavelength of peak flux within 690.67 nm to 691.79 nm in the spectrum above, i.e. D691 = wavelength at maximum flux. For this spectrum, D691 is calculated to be 691.389 nm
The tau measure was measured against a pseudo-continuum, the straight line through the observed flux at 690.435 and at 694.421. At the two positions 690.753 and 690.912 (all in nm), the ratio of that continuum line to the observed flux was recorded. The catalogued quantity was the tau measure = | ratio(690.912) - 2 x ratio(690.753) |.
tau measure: 0.98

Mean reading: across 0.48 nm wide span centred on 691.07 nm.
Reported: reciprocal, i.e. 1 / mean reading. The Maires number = 0.0649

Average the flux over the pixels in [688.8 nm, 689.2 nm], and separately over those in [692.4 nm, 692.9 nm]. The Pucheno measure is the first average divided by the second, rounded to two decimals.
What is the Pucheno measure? 1.05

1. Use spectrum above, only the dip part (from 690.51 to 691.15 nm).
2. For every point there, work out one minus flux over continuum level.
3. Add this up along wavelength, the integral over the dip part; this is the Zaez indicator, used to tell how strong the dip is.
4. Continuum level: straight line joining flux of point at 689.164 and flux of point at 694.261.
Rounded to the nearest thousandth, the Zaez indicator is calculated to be -0.006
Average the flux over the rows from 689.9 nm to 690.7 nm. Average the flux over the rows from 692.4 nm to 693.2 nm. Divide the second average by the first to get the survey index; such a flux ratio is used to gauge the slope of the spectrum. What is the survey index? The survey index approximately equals 0.964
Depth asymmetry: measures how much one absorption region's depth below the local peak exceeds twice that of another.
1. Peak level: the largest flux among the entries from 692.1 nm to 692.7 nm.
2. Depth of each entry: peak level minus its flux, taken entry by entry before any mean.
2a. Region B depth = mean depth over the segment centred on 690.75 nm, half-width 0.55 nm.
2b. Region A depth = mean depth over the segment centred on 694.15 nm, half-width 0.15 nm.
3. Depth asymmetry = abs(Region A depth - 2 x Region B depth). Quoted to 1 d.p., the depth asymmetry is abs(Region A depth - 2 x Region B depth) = 1.3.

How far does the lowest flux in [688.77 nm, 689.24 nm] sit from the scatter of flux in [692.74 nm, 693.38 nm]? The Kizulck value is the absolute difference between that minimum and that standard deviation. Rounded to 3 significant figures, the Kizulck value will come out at 14.8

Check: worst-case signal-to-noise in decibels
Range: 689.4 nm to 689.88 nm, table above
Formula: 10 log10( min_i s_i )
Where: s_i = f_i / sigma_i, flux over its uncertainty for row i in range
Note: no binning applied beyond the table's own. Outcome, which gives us 16.2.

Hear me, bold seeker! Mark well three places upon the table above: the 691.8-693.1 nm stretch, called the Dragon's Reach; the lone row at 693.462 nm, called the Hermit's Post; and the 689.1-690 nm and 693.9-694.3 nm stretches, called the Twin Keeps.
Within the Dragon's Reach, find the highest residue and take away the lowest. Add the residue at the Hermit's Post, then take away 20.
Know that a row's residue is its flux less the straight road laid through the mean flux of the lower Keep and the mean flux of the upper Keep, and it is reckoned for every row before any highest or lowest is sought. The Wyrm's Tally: -18.2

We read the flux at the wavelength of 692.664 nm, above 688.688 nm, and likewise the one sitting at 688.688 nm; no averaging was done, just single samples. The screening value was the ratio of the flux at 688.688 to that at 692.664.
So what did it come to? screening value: 1.05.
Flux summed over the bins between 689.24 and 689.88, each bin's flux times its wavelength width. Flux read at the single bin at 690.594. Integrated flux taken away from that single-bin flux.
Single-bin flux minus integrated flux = 5.3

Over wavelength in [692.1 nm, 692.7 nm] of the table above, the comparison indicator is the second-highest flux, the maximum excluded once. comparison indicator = 14.5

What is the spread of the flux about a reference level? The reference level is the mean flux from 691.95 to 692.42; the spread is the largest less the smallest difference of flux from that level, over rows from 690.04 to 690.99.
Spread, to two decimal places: 0.90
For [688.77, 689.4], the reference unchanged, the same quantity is 0.60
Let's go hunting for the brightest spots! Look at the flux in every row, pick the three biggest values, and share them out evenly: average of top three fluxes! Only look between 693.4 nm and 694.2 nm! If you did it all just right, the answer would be 15.5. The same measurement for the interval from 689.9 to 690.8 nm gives 15.6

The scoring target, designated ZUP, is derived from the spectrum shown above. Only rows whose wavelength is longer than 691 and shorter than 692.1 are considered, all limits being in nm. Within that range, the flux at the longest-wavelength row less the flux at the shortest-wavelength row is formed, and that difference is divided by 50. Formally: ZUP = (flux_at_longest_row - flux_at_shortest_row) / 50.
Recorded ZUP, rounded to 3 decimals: -0.014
